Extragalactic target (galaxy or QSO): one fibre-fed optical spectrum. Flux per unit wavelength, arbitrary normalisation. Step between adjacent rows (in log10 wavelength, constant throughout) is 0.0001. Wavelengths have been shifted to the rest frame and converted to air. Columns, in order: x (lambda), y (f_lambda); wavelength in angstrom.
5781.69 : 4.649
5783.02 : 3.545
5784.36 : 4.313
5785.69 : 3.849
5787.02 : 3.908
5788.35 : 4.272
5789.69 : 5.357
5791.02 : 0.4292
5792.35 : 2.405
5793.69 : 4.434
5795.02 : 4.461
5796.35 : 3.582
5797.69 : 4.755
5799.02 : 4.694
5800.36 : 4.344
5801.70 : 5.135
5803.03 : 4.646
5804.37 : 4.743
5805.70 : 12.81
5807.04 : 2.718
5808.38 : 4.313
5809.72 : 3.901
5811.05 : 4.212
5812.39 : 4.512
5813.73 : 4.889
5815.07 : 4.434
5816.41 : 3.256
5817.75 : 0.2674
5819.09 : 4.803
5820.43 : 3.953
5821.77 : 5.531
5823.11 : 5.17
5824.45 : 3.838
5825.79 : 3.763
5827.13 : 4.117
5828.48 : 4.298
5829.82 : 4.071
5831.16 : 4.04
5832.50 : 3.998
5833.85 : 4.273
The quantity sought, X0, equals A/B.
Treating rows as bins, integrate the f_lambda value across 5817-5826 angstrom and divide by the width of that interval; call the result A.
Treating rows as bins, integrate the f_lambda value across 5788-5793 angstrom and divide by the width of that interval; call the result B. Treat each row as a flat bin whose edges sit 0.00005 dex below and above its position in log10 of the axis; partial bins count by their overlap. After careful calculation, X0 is 1.28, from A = 3.91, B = 3.0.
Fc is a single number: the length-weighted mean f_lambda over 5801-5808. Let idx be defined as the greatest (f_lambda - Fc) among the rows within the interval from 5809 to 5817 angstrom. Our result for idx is -1.04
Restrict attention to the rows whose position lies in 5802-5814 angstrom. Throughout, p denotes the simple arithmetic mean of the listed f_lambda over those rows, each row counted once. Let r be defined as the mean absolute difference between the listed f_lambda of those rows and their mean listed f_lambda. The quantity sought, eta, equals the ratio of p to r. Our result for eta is 3.1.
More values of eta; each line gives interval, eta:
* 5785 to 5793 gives 2.6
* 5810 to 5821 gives 3.7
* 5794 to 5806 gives 3.3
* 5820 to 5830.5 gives 8.6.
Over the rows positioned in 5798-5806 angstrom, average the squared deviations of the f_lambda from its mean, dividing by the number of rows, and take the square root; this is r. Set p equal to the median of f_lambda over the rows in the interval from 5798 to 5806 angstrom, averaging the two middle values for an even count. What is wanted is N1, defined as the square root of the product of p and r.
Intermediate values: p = 4.72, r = 3.0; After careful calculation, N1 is 3.78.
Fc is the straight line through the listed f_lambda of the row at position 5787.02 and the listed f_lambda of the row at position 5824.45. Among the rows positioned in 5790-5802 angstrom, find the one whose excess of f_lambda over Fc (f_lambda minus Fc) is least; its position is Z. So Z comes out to 5791.02 angstrom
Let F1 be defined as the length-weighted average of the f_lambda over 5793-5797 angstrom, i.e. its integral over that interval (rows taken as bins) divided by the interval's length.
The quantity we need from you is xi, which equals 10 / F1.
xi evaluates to 2.4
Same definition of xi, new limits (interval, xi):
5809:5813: 2.4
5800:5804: 2.1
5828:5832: 2.4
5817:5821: 3.3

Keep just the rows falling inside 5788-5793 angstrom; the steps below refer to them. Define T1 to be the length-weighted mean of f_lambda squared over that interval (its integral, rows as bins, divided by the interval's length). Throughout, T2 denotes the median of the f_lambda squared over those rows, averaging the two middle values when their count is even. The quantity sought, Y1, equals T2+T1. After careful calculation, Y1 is 25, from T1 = 12.9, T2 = 12.0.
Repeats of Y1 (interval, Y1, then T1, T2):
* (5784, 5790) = 37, 18.6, 18.2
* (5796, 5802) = 43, 20.6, 22.0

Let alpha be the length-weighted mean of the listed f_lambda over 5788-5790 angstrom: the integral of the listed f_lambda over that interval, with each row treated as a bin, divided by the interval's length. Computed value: 4.79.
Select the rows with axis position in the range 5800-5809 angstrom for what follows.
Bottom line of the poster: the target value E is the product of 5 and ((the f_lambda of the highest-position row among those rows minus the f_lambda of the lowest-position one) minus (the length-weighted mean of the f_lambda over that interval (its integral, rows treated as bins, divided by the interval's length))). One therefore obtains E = -28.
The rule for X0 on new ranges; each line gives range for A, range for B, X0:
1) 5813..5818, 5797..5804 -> 0.74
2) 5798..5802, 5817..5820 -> 1.76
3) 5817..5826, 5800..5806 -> 0.65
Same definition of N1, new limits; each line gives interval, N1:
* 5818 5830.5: 1.56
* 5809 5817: 1.50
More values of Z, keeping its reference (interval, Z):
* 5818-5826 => 5825.79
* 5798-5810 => 5807.04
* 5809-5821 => 5817.75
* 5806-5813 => 5807.04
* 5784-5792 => 5791.02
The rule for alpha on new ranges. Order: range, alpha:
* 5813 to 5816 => 4.53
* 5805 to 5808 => 7.40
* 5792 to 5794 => 3.39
